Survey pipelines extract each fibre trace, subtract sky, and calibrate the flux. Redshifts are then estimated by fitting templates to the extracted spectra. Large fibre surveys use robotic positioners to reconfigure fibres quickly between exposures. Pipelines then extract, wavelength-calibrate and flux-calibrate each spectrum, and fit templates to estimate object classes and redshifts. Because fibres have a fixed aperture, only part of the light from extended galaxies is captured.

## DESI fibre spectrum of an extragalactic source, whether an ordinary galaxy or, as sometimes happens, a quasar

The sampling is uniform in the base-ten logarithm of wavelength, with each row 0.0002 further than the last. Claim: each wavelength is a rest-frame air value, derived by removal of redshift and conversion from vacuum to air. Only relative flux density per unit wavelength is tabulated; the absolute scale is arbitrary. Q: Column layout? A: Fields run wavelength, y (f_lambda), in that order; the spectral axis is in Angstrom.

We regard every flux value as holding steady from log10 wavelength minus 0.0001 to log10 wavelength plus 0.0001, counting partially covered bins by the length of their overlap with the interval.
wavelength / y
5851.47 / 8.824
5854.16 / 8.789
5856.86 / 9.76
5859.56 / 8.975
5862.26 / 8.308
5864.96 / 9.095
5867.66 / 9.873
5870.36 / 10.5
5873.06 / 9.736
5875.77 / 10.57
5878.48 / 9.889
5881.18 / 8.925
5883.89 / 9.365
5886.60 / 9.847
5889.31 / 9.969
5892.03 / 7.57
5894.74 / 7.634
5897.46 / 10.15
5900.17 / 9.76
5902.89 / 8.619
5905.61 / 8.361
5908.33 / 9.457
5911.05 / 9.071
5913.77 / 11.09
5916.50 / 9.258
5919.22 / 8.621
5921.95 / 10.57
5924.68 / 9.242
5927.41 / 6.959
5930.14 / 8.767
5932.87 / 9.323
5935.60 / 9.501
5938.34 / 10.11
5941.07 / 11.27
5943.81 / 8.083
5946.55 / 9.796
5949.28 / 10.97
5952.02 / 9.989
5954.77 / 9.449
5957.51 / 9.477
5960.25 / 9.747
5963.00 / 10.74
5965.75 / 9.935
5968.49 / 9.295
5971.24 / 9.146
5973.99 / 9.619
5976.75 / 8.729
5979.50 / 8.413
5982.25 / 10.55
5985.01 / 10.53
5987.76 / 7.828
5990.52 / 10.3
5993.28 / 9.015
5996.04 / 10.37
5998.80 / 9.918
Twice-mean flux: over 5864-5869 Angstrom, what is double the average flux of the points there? 19.0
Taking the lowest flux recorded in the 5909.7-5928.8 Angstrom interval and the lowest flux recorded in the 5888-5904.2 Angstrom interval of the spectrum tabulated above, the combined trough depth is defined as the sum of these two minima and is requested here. 14.5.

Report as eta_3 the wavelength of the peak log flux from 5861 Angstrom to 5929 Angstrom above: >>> 5913.77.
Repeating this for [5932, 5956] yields 5941.07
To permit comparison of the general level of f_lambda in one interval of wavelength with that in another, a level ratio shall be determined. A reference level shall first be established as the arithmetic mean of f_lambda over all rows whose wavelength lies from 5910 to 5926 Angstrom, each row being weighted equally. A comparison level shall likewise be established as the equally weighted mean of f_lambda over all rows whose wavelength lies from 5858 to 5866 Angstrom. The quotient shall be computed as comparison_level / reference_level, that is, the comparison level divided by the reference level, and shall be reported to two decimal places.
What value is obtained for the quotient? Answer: 0.91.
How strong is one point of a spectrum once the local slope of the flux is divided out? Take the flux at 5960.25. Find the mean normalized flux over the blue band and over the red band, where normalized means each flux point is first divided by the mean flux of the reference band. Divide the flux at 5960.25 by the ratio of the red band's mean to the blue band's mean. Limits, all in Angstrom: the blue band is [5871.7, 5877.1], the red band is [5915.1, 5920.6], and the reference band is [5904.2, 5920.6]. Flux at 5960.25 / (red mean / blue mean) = 11.1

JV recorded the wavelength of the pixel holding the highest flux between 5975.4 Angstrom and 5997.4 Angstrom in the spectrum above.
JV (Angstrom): 5982.25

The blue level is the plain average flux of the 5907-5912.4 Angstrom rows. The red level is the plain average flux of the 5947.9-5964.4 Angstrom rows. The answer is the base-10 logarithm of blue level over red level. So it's -0.036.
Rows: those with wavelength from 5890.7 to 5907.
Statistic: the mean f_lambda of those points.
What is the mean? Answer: 8.7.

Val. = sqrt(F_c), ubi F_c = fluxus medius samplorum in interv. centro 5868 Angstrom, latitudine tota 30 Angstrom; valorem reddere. 3.08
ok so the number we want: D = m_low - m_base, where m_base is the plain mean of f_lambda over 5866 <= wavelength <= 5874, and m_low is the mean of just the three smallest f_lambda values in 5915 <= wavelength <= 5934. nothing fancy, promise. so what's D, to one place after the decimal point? -1.9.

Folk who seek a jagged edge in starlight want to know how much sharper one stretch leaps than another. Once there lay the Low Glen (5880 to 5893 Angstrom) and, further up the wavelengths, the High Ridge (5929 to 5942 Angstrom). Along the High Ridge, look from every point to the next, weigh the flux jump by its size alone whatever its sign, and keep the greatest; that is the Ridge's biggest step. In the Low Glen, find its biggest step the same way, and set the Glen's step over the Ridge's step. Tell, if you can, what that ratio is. 2.1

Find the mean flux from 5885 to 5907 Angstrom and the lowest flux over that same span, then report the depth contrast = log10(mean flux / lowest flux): 0.075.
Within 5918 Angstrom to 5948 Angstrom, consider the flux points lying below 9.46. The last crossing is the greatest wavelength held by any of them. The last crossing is 5943.81 Angstrom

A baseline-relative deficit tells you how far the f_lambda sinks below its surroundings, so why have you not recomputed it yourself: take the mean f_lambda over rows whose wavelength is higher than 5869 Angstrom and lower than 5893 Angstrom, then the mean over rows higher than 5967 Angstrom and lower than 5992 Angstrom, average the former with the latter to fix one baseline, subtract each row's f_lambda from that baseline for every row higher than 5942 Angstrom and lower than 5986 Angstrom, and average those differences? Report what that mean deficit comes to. -0.2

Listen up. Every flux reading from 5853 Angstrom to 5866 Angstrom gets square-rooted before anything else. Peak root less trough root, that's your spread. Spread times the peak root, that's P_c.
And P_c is 0.76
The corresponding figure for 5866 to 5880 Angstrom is 0.43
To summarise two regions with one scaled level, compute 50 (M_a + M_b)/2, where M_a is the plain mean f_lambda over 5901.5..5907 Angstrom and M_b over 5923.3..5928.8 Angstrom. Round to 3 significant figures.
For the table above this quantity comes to 415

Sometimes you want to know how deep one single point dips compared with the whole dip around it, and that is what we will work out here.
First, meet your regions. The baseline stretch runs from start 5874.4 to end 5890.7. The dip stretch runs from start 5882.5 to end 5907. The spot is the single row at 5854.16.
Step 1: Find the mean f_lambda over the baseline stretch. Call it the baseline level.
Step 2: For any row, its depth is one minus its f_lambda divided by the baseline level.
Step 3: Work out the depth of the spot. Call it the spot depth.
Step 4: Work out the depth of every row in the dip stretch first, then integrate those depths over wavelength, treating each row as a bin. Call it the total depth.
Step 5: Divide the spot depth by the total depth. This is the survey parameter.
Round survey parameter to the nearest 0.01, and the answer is 0.05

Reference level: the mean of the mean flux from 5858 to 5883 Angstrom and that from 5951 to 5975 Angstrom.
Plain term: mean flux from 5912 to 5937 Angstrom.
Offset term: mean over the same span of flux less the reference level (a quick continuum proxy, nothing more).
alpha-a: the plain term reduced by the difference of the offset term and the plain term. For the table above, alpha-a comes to 18.9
